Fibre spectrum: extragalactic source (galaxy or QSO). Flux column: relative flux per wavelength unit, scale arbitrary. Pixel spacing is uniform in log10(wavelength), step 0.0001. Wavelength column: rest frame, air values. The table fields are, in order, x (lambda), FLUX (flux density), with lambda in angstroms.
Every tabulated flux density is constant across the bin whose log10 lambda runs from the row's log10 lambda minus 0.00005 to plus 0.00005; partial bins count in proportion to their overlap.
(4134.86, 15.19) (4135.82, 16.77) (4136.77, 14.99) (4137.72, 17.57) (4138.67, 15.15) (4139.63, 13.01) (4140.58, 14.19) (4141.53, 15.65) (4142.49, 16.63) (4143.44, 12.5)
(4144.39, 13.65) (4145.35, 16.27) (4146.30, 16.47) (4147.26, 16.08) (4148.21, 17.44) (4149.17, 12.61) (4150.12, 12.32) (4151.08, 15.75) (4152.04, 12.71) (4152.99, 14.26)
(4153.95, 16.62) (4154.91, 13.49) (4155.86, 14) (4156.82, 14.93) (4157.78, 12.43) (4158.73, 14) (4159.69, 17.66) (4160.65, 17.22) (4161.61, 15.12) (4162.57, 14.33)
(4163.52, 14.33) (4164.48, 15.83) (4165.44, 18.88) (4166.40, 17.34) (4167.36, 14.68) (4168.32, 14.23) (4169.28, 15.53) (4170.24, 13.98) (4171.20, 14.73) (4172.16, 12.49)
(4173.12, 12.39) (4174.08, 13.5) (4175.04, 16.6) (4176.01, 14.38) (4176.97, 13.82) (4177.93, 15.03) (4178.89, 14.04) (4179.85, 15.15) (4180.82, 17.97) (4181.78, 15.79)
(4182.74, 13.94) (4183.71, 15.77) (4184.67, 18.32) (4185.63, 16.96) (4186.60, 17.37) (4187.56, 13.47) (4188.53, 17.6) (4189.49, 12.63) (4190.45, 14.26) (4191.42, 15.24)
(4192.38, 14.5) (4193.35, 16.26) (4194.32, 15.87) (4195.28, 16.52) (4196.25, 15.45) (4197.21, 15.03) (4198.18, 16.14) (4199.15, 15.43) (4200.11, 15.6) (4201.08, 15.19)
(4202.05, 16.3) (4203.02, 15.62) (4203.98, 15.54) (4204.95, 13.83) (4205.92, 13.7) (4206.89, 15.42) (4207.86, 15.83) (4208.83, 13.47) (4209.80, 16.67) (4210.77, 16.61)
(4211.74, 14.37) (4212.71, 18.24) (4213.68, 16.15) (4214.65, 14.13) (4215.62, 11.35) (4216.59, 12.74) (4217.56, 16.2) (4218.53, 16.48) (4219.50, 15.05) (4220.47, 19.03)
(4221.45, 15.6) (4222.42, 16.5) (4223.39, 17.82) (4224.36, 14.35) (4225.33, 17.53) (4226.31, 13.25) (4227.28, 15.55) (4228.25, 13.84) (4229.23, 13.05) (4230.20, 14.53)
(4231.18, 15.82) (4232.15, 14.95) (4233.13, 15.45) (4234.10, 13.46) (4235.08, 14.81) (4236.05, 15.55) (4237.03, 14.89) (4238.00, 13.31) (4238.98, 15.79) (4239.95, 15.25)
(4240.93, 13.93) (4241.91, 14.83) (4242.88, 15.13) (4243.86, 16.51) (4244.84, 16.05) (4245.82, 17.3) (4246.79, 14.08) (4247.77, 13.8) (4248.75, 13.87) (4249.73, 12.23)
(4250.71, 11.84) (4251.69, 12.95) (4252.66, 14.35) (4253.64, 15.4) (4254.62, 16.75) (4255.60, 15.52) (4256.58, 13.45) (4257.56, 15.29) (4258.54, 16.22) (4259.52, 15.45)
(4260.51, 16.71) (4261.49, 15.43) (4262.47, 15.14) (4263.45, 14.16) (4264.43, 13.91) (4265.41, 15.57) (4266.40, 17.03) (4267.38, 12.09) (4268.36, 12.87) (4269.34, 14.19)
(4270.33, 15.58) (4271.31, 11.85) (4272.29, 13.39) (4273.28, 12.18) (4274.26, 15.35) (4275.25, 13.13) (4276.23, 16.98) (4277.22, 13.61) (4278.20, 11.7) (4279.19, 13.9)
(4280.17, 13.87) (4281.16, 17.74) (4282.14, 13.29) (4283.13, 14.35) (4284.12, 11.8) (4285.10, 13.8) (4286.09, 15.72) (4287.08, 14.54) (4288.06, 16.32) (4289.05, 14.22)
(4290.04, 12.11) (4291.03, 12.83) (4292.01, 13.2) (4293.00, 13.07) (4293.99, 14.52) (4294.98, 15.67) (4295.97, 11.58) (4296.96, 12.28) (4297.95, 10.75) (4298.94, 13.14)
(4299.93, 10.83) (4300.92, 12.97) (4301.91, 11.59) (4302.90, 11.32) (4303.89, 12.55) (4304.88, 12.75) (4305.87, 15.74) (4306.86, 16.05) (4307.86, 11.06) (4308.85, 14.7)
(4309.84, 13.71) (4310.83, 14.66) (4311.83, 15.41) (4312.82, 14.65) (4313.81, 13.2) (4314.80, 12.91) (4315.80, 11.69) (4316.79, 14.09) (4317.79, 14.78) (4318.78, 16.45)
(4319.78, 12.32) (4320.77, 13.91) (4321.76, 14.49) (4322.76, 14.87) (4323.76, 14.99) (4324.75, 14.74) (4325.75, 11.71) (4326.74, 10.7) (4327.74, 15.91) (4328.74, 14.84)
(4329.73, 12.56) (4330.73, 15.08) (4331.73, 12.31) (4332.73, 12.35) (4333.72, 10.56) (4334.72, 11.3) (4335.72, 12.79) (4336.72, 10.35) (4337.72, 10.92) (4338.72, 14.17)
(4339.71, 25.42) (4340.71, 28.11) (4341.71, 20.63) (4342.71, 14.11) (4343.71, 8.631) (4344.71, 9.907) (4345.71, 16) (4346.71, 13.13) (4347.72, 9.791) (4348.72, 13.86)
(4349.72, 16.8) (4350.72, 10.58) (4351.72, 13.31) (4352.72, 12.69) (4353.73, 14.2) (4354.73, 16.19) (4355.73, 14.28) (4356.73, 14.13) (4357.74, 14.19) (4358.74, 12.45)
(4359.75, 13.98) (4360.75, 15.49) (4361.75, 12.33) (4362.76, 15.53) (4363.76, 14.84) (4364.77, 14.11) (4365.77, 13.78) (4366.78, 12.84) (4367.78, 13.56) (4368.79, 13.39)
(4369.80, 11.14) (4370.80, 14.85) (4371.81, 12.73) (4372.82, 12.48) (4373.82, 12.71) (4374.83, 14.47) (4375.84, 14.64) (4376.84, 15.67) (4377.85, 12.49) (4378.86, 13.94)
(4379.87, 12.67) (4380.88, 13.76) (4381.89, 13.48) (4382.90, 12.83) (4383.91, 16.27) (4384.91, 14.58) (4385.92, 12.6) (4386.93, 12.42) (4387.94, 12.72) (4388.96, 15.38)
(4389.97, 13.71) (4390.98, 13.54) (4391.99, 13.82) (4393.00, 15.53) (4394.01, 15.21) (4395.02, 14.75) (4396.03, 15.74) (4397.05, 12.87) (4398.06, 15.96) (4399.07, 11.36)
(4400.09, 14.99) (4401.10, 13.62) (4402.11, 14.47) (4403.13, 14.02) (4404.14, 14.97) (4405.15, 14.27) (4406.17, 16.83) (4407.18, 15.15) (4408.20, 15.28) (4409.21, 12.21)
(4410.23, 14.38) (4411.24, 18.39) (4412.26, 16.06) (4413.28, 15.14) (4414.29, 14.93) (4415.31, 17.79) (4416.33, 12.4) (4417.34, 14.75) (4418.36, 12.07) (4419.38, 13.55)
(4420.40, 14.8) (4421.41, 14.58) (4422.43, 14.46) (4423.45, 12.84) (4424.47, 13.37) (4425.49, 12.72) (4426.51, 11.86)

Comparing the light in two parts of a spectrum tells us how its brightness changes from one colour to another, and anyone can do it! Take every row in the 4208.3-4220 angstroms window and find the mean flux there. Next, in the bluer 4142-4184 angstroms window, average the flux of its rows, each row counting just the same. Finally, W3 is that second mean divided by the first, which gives 0.99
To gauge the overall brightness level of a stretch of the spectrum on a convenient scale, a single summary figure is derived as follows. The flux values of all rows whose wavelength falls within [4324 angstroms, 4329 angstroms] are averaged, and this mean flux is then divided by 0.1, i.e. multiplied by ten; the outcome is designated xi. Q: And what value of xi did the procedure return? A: 136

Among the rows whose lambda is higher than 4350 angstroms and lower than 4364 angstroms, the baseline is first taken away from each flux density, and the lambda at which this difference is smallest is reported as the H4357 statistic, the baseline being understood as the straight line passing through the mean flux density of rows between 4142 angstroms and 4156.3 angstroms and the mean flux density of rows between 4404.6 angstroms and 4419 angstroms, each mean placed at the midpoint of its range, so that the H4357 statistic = 4350.72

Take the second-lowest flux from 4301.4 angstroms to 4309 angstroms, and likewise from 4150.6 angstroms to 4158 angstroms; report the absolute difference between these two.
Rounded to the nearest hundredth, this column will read 1.39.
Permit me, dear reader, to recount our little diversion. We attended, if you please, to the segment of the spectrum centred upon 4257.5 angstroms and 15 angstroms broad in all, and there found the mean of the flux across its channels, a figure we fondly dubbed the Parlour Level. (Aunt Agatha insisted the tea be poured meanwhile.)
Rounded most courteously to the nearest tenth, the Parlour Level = 14.8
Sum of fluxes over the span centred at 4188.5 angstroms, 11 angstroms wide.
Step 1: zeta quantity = 172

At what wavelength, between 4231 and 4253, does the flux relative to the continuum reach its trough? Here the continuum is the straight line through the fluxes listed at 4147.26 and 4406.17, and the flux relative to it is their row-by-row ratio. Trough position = 4250.71 angstroms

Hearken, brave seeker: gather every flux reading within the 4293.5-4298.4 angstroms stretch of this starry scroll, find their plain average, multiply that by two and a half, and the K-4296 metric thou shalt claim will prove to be 32.4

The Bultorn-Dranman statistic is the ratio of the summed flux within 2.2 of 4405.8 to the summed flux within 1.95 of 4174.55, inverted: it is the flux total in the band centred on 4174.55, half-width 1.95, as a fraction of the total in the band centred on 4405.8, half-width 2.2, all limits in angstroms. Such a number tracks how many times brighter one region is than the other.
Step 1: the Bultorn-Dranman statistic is 0.93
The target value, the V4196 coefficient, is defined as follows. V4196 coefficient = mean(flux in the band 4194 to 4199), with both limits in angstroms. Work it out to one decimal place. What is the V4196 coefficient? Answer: 15.8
